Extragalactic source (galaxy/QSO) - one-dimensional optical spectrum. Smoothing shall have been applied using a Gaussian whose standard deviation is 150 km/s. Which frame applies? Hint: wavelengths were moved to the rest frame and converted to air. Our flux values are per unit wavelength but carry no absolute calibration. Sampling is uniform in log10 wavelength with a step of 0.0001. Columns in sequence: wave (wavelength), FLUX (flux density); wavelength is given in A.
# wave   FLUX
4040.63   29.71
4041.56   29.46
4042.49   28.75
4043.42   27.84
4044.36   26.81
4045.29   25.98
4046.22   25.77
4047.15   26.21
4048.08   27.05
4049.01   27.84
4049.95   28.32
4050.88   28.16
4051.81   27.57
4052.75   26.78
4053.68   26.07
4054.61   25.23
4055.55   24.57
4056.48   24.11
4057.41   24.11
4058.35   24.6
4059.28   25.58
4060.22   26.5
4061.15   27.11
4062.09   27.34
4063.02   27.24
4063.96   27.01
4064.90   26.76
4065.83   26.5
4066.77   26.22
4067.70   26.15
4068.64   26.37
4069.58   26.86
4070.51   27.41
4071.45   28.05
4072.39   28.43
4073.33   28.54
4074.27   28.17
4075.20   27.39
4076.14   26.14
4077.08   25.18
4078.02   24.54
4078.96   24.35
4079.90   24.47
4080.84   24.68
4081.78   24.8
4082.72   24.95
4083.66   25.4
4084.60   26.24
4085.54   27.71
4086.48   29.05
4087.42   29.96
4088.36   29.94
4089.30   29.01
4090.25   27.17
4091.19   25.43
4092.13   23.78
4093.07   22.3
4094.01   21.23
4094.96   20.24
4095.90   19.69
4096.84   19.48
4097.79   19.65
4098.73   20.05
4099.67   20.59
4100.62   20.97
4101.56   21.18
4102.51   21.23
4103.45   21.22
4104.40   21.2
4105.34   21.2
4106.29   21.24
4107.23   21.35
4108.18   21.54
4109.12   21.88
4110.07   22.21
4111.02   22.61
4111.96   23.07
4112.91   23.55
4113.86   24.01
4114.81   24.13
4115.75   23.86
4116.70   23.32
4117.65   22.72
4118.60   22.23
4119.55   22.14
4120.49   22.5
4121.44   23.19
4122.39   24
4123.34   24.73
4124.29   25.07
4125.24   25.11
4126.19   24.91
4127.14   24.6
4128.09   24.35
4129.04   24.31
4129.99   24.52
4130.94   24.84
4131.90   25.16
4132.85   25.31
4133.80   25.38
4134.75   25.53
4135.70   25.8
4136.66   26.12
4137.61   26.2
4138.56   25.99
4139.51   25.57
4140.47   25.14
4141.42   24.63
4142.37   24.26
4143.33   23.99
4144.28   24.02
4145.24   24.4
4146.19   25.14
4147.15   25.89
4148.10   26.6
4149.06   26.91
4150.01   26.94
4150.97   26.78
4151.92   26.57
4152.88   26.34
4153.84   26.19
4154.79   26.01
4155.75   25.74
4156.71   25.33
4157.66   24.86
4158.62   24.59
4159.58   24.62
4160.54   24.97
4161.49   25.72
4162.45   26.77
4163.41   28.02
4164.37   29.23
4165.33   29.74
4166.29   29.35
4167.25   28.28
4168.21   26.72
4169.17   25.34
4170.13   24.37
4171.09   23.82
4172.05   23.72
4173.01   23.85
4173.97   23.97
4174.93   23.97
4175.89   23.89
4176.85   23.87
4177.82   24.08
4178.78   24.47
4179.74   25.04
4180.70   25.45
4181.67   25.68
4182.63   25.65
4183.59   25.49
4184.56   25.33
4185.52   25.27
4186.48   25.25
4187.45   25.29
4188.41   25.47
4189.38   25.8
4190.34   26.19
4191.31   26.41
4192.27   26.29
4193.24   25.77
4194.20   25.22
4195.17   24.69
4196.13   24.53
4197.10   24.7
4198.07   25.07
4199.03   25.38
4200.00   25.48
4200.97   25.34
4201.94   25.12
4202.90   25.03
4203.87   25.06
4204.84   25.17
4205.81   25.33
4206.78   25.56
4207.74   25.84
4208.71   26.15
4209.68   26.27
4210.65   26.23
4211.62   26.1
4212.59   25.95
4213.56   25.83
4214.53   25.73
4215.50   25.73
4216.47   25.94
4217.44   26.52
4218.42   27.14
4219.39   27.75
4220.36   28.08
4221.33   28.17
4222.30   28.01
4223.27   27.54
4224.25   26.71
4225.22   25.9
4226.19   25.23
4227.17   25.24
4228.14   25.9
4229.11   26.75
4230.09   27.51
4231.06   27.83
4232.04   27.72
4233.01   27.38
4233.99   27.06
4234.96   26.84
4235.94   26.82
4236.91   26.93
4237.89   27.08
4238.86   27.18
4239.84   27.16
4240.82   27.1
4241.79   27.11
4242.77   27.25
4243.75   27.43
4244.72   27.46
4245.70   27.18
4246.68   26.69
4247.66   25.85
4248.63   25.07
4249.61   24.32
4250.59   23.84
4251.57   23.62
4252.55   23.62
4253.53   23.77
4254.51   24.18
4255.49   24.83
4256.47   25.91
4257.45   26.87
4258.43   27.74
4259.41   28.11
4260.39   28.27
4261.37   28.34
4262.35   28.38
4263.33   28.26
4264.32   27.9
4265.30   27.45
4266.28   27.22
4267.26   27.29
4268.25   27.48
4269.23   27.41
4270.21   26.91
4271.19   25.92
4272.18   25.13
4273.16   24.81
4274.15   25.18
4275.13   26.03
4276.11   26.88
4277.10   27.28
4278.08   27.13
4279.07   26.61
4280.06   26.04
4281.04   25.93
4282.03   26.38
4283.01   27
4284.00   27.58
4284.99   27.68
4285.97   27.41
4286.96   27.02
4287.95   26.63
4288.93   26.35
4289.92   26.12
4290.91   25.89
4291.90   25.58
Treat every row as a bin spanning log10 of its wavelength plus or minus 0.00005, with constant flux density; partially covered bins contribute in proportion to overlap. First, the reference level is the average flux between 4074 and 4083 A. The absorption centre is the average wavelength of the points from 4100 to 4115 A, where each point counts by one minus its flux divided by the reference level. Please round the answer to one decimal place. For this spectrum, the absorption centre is 4106.5 A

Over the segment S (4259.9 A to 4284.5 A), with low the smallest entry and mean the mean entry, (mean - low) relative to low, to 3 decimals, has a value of 0.085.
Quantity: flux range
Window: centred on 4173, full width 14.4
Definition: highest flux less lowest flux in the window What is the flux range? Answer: 5.6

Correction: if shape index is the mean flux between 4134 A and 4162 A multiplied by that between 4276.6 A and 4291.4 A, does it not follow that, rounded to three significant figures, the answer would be 683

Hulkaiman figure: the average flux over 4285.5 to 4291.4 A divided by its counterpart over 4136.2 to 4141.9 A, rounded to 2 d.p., 1.04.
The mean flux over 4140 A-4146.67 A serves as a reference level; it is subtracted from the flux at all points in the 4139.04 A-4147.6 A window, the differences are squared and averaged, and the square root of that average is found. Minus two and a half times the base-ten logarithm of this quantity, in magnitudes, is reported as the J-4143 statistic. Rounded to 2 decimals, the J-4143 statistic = 0.39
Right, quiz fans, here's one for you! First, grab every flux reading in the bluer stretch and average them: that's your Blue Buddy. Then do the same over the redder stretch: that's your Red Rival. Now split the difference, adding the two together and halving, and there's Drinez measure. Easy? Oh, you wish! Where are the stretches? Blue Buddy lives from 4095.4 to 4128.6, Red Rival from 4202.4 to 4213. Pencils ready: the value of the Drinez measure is 24.1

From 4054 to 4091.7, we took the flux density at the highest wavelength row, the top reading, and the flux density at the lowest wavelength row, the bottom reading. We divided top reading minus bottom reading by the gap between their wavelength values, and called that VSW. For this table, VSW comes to 0.01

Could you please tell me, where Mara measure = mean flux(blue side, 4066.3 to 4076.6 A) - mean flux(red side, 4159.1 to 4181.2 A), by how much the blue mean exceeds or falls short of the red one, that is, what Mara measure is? 1.6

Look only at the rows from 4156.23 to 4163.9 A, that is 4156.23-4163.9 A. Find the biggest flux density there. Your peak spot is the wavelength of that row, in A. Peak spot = 4163.41 A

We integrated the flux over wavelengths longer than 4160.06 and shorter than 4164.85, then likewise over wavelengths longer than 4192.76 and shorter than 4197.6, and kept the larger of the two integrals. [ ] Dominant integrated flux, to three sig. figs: 129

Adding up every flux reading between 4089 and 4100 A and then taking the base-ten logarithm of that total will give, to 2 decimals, 2.43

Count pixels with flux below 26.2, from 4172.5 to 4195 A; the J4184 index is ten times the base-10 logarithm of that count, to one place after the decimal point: 13.2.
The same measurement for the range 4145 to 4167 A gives 10.8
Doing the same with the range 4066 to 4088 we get 10.0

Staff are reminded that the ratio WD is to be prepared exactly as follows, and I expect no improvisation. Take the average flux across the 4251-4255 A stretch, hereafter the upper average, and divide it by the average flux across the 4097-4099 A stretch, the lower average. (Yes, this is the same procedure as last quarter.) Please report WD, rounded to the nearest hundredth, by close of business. 1.20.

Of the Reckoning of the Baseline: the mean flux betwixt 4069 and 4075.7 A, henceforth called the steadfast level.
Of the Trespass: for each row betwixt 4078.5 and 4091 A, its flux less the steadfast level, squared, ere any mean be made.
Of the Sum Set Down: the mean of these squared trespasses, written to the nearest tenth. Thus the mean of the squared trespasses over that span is 5.5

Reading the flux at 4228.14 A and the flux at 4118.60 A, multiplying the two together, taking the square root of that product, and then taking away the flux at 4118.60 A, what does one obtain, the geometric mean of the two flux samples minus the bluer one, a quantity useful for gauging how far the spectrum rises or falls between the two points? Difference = 1.8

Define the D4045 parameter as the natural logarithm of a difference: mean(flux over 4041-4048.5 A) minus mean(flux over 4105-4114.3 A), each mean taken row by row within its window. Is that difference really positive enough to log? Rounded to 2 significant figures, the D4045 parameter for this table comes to 1.6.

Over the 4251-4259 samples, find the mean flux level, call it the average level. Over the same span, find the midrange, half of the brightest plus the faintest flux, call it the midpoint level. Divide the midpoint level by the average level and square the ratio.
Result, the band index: 1.05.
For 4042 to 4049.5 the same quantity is 1.02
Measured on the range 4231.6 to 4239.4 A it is 1.01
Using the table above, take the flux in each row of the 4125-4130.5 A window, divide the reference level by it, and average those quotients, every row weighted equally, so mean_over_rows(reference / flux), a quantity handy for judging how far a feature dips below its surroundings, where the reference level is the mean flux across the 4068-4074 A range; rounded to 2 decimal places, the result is 1.12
